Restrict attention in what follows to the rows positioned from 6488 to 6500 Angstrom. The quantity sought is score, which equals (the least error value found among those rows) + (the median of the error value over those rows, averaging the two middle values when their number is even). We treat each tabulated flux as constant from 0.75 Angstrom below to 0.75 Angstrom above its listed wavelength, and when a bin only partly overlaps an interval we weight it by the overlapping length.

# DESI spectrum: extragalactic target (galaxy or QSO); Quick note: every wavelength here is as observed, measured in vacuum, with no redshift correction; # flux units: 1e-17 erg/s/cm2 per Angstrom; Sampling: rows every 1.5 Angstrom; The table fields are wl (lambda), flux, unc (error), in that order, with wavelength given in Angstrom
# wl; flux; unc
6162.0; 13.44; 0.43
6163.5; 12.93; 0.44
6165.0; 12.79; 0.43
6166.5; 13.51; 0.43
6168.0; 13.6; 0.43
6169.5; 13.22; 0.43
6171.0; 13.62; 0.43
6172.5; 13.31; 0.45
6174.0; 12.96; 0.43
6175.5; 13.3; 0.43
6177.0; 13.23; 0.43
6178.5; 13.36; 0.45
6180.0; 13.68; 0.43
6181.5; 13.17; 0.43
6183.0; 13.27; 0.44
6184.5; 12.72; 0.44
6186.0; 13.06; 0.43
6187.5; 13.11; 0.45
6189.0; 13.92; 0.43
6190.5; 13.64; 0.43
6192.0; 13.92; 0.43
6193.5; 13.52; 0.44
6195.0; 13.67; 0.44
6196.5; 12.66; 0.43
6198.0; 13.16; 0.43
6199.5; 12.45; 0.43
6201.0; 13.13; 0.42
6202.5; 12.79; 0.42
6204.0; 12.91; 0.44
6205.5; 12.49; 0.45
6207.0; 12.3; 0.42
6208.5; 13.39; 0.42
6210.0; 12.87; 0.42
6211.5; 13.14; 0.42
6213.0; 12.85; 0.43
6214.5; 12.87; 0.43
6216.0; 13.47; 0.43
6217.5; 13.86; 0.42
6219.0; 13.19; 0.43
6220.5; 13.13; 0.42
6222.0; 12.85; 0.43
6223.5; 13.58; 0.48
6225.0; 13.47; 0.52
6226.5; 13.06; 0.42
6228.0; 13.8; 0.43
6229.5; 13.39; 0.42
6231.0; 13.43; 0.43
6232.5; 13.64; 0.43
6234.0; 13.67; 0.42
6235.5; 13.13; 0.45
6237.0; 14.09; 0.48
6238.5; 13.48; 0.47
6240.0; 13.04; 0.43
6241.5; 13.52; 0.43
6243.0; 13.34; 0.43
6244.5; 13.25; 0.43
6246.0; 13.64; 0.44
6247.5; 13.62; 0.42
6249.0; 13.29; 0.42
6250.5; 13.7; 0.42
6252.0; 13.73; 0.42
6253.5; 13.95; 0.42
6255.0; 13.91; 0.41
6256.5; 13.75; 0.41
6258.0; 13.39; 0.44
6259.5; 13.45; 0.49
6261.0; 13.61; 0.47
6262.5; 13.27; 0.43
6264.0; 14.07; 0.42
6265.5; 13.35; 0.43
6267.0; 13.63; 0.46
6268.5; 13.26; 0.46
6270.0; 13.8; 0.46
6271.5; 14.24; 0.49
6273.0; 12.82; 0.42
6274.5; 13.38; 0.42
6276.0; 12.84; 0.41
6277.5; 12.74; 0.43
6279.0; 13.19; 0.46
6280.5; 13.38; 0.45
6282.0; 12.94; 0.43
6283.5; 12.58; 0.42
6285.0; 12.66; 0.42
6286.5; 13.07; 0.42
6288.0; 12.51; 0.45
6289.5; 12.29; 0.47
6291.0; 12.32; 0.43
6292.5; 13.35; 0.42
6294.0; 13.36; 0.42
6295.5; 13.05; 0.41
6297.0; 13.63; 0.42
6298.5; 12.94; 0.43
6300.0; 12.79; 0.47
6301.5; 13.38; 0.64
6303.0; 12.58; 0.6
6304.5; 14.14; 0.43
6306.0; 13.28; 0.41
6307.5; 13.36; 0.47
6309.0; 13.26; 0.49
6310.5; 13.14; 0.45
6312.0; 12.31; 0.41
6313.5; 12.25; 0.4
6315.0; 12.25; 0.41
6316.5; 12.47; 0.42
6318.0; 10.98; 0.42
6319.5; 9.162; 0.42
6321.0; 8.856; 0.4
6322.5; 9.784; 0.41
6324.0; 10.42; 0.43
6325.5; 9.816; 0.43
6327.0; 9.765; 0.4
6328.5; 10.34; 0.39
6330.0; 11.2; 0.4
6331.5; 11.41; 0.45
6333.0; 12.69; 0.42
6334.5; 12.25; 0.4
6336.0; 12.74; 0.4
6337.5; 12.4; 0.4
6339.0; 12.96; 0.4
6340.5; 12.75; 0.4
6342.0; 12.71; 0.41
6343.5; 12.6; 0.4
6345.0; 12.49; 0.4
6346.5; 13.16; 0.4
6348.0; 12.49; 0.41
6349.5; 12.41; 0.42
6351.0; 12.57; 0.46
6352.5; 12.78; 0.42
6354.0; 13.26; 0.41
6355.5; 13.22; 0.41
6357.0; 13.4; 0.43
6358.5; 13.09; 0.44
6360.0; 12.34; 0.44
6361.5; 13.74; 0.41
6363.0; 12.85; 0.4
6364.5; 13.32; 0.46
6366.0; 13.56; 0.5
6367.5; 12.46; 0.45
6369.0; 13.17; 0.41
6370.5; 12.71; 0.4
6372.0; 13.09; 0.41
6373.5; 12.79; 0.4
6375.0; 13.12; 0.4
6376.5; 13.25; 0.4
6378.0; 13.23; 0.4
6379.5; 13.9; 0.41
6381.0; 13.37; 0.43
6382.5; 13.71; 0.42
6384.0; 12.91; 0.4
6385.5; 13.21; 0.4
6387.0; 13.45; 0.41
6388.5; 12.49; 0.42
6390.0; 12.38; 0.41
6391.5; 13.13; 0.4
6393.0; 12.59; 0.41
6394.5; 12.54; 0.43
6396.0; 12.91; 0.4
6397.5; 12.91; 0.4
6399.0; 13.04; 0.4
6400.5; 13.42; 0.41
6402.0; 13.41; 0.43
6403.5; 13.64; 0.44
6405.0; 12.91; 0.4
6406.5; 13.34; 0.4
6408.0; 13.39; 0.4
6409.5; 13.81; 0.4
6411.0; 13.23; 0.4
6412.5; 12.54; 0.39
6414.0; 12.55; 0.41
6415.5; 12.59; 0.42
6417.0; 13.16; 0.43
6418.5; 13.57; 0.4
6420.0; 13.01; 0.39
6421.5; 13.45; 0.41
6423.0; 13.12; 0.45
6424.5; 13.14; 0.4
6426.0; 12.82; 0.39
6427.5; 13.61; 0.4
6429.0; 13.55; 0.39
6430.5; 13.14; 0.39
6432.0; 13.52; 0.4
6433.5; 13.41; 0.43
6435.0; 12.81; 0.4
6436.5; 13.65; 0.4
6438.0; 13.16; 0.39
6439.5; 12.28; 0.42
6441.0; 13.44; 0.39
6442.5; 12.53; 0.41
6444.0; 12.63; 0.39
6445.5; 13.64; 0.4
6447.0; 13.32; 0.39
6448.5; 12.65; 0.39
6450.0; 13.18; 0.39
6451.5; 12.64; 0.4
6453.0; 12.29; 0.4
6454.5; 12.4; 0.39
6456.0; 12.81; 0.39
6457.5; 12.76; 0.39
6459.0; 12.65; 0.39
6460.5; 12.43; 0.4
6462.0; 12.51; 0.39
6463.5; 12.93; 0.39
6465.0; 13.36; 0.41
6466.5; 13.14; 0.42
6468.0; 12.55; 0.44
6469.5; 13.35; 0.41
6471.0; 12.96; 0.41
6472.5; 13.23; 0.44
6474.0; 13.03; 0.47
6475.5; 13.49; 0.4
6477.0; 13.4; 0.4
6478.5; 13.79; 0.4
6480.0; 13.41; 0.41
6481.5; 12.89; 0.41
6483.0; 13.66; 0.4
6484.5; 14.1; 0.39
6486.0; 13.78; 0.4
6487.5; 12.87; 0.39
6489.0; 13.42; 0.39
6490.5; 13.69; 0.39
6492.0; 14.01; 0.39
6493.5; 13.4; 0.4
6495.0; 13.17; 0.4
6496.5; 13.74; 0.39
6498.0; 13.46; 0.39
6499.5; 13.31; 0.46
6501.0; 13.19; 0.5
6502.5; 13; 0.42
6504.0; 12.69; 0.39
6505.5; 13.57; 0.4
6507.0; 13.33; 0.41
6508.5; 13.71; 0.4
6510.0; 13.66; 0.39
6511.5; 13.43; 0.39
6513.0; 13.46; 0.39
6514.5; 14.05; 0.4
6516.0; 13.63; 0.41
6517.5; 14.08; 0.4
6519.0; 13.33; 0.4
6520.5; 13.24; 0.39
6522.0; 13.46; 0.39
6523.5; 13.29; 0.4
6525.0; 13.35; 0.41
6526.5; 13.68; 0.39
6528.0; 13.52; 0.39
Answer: 0.78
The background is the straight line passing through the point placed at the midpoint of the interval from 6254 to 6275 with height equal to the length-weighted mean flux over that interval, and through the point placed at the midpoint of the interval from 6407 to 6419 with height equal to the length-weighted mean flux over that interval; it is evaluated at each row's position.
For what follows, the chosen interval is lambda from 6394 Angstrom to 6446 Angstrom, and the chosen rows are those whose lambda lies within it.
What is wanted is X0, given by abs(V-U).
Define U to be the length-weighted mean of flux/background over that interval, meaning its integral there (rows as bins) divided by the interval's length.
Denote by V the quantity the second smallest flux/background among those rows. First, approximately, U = 1.00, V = 0.95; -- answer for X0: 0.052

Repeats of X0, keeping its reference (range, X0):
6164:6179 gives 0.023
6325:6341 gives 0.141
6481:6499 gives 0.051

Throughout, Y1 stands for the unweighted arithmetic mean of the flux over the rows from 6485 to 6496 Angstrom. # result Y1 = 13.5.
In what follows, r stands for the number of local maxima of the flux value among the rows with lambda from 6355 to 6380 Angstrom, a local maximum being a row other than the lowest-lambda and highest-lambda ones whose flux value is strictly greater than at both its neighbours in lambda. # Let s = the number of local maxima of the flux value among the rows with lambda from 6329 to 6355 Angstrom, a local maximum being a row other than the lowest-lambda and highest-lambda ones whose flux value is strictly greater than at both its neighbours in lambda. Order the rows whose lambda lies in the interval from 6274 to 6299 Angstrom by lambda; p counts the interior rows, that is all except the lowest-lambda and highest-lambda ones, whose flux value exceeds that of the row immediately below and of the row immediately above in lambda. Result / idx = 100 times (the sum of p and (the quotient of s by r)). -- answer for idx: 467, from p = 4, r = 6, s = 4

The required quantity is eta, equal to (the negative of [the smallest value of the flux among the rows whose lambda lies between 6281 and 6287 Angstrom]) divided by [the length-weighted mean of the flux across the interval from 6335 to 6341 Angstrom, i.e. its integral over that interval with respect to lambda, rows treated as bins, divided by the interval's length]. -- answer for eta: -0.99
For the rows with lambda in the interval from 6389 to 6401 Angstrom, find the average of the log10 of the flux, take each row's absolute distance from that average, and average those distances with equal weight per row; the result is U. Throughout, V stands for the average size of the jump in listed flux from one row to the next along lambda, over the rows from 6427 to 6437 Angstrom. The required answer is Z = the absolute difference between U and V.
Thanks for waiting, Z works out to 0.39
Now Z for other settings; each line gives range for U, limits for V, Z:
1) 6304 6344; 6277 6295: 0.30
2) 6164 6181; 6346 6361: 0.31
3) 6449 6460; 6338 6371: 0.44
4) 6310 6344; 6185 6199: 0.39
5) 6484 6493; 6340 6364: 0.40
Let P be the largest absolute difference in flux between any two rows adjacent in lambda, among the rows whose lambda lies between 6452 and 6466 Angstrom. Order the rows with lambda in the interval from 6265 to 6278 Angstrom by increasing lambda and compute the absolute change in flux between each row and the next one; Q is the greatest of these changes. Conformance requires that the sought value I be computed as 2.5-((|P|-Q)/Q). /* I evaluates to 3.2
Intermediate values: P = 0.4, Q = 1.4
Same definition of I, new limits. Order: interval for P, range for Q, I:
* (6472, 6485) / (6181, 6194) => 2.5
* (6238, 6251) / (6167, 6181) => 2.3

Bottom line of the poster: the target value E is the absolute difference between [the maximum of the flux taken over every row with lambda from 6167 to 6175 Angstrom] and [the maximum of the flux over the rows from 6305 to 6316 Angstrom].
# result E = 0.26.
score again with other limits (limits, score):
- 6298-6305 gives 0.90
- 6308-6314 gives 0.83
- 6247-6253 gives 0.84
